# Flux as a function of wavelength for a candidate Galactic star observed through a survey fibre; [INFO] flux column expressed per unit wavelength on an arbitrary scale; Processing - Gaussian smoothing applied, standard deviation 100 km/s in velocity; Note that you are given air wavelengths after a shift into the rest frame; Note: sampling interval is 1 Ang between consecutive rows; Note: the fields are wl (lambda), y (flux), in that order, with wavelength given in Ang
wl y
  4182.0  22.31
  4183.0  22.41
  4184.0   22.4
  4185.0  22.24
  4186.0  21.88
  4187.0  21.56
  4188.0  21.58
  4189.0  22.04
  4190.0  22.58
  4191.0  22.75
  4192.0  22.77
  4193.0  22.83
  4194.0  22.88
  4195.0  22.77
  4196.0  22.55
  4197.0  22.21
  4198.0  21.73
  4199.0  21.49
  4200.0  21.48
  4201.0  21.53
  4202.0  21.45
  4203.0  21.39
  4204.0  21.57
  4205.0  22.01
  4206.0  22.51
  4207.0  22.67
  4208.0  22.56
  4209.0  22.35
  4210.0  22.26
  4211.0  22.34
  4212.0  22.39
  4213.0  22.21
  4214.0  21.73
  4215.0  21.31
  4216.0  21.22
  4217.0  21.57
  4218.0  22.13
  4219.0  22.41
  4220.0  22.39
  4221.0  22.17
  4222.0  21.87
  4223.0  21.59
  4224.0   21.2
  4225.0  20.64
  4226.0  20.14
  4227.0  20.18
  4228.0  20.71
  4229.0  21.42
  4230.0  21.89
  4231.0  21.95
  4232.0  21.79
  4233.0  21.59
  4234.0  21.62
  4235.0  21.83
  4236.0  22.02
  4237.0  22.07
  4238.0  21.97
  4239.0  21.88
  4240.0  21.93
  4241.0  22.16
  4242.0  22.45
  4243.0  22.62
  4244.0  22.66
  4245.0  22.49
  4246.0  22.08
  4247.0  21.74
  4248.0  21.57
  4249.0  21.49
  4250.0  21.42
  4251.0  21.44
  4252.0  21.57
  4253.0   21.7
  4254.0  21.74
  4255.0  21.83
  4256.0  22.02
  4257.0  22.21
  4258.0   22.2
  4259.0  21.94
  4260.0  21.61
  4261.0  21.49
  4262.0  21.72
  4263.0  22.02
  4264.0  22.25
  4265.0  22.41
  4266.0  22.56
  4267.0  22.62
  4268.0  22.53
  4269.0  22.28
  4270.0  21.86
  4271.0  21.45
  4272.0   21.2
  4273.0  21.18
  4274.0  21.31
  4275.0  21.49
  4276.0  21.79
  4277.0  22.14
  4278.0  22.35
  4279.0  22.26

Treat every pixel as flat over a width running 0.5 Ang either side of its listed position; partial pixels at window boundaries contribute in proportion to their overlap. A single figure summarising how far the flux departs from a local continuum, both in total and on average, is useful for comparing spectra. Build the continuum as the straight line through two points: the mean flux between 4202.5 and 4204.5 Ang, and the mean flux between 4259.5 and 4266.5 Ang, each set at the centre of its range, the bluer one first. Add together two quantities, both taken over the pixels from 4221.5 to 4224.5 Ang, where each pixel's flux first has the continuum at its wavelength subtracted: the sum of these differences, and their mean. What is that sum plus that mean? 0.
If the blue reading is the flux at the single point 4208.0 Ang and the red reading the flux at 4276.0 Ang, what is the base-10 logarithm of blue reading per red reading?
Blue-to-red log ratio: 0.015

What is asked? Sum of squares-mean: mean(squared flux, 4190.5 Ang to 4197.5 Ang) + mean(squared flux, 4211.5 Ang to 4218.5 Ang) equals 990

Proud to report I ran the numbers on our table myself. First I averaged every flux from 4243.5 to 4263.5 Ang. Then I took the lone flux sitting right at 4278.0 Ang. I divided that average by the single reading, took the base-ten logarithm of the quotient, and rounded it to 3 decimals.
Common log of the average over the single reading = -0.010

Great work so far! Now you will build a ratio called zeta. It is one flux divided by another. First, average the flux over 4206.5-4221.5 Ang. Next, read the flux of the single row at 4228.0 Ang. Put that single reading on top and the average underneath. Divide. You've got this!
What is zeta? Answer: 0.94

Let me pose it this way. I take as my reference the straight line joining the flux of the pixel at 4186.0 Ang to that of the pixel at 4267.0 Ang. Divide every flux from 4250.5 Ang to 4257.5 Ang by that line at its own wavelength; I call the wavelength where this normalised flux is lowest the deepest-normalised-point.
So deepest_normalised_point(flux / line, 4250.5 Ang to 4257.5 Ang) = 4251.0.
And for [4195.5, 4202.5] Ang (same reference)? 4202.0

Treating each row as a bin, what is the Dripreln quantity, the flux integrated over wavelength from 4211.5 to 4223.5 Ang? 263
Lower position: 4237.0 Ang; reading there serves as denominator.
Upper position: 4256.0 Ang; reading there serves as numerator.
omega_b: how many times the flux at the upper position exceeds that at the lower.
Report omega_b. 0.998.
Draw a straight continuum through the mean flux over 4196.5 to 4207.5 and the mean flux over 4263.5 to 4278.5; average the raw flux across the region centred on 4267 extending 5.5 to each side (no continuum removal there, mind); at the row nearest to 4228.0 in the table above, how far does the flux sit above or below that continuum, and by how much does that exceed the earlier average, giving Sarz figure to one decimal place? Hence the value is -23.2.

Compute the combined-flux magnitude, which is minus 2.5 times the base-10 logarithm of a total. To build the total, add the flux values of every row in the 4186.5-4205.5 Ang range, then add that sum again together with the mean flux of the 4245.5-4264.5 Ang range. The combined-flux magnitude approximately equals -7.34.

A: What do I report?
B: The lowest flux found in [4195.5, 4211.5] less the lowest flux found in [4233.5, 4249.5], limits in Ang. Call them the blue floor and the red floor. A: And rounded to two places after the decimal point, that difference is -0.10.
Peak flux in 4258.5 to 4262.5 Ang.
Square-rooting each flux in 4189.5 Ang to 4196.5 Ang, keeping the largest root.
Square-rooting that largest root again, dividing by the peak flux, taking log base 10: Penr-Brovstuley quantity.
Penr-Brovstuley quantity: -1.00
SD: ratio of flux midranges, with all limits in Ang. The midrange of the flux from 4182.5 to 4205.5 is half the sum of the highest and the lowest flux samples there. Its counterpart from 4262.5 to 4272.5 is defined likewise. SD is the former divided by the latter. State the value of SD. 1.01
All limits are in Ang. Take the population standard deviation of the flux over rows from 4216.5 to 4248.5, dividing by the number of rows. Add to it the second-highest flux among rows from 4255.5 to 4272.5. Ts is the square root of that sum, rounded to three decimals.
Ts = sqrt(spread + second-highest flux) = 4.815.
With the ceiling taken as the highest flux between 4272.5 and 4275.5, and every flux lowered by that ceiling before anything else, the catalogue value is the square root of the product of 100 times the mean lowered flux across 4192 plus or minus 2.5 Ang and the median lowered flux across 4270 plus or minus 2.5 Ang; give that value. 6.9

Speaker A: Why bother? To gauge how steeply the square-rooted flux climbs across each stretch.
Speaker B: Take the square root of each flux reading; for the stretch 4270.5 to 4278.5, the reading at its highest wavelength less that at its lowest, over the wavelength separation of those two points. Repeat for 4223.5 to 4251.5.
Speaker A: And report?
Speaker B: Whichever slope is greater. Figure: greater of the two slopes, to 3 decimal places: 0.014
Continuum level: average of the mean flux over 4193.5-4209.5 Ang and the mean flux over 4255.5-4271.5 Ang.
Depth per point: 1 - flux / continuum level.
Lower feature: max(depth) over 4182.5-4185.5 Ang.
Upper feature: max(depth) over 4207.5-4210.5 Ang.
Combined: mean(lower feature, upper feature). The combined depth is -0.008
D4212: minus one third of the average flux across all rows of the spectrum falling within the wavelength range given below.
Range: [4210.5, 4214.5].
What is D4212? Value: -7.39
